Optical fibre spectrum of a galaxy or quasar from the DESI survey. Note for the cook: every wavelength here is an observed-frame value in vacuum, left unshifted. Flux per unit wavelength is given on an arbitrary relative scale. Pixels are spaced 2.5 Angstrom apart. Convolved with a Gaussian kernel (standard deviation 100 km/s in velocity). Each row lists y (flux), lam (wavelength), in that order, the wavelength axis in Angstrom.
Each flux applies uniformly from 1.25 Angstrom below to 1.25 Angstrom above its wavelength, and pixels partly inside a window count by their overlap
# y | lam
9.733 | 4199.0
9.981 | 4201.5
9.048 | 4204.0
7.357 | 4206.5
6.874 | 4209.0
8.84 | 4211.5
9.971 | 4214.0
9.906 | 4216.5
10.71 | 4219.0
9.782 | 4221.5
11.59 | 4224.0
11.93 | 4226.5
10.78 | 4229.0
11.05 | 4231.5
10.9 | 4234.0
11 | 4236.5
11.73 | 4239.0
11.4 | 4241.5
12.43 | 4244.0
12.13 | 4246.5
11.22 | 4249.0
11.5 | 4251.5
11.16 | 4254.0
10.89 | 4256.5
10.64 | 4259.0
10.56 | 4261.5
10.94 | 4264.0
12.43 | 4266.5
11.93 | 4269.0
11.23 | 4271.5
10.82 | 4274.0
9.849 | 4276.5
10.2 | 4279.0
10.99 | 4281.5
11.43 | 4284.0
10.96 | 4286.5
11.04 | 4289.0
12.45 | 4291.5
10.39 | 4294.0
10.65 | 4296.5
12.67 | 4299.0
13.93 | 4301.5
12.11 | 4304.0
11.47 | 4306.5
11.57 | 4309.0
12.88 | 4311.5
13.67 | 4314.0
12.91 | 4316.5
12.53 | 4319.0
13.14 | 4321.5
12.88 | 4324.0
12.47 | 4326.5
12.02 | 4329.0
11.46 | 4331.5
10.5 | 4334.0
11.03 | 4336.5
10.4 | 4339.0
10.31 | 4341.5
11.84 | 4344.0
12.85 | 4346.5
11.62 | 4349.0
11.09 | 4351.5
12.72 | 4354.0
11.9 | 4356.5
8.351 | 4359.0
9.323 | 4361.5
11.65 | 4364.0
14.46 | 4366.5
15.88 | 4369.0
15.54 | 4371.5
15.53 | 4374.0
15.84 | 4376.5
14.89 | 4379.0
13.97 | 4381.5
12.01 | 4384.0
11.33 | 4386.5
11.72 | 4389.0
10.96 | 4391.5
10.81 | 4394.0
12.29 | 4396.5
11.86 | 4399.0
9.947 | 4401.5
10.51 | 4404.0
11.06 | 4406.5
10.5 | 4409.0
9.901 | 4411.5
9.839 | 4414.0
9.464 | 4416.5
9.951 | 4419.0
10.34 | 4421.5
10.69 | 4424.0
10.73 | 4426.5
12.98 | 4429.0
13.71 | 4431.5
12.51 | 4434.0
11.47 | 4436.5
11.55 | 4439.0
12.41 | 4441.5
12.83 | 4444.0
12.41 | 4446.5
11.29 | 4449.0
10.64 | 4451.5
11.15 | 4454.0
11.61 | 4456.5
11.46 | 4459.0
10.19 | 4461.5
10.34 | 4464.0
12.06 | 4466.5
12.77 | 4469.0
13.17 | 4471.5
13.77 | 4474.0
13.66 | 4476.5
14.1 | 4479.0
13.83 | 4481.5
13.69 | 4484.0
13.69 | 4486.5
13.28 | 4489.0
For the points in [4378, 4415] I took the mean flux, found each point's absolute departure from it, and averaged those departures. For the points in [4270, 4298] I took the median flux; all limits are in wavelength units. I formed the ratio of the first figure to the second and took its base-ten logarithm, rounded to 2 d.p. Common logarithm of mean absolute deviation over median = -1.01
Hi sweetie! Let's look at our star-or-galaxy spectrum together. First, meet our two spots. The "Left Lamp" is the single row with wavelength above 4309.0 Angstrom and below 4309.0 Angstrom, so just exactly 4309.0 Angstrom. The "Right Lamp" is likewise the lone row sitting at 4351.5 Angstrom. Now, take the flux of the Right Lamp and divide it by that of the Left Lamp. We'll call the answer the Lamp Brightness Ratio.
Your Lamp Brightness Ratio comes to 0.96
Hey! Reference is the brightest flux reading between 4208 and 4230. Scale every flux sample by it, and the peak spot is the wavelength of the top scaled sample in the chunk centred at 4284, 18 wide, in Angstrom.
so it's 4291.5 Angstrom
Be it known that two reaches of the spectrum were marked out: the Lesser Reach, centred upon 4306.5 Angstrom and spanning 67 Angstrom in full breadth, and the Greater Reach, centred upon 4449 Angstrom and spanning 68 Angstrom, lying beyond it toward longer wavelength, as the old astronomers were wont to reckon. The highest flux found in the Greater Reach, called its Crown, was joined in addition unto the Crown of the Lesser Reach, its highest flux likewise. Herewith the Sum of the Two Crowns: 28.0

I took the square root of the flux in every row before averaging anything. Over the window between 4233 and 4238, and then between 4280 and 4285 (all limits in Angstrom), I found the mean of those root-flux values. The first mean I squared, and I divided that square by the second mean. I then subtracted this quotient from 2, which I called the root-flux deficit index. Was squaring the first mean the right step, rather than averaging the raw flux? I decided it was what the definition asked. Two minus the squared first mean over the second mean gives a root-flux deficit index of -1.3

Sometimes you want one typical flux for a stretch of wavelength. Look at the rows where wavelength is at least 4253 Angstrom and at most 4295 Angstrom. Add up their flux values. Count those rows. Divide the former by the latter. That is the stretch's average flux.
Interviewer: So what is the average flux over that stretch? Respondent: 11.1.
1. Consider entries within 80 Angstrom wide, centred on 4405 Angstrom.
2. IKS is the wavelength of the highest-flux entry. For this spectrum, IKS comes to 4369.0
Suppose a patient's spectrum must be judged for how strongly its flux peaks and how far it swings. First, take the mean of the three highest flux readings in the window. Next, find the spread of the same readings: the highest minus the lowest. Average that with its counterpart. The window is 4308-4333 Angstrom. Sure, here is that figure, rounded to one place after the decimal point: 7.7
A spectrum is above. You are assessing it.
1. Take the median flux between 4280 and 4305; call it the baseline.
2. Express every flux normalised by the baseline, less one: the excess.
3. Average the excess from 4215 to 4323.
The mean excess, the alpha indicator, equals 0.02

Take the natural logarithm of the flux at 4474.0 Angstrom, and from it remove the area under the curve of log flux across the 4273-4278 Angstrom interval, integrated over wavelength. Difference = -9.0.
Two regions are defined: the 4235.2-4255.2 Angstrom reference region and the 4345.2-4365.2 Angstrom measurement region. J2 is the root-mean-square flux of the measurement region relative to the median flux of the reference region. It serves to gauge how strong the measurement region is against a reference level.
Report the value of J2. 0.99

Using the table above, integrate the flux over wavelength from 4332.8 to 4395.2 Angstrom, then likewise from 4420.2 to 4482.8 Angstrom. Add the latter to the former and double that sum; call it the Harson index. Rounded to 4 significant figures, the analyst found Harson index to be 3041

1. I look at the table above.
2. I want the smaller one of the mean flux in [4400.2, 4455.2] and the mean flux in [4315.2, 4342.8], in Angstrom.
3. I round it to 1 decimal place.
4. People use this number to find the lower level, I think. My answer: 11.2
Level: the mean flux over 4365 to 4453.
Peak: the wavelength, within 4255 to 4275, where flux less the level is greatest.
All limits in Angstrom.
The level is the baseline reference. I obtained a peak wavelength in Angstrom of 4266.5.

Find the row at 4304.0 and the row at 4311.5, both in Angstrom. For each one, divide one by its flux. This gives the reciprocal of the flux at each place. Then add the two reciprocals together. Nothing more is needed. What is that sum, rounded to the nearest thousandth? 0.160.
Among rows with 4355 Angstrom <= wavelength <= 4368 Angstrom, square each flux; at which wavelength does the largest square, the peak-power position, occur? 4366.5 Angstrom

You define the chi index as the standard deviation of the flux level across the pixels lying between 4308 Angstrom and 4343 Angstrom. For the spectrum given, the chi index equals 1.1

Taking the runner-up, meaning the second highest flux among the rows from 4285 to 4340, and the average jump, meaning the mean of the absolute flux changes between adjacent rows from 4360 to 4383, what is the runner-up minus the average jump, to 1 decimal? 12.5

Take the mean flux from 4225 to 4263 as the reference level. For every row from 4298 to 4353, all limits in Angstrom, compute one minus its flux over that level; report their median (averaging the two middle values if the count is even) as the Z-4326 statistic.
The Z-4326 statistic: -0.069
